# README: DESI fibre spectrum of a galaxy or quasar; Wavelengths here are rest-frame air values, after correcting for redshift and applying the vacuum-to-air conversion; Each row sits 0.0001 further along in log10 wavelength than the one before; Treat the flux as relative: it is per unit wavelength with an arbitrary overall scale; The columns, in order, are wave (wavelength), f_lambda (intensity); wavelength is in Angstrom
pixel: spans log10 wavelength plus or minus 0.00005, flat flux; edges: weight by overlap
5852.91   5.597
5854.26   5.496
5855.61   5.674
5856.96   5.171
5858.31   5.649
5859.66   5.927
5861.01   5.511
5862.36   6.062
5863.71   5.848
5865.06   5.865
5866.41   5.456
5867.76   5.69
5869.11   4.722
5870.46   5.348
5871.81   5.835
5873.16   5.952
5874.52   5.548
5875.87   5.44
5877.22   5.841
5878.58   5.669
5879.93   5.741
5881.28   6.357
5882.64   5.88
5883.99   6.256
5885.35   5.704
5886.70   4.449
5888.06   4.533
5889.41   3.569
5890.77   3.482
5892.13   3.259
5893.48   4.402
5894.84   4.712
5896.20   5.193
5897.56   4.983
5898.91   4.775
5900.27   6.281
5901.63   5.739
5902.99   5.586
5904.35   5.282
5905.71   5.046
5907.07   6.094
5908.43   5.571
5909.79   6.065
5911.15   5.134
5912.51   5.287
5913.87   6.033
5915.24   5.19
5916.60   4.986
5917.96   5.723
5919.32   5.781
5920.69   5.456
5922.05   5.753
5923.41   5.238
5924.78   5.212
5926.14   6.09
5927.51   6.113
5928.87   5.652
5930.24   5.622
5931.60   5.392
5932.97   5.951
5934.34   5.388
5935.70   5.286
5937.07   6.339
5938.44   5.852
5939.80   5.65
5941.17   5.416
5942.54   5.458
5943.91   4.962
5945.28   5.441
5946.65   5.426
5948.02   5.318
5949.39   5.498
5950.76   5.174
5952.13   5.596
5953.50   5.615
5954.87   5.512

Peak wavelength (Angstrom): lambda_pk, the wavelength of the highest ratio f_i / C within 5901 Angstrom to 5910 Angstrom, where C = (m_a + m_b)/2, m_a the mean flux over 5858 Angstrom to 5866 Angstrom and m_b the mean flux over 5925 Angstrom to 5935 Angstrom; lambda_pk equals 5907.07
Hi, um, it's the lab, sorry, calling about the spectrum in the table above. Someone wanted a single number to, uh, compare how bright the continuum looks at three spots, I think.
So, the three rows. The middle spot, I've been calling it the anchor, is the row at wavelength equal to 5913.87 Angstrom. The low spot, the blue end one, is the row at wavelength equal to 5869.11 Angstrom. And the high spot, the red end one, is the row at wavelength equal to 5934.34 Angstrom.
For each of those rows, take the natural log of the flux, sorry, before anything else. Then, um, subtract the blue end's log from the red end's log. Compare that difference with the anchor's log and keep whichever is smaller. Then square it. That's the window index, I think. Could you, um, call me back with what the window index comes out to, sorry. 0.0174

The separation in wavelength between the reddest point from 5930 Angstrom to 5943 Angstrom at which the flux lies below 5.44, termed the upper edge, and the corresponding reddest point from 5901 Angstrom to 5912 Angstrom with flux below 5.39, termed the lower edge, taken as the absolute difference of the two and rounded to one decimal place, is 30.0 Angstrom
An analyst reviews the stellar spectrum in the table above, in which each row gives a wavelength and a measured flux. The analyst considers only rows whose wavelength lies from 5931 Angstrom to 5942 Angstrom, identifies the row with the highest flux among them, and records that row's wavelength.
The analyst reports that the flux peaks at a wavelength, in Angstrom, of 5937.07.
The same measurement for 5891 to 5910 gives 5900.27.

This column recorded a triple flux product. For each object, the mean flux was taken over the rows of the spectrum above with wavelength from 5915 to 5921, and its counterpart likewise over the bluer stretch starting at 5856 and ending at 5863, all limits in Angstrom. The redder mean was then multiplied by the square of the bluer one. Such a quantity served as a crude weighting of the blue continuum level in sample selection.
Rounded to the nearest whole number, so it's 174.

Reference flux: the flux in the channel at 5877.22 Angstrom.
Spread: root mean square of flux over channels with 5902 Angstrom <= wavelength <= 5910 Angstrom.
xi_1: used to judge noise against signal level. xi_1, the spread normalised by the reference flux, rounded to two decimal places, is 0.96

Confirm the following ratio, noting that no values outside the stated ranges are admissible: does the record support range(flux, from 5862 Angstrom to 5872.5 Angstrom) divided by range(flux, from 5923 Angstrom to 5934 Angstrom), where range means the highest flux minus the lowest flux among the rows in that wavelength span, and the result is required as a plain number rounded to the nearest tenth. 1.5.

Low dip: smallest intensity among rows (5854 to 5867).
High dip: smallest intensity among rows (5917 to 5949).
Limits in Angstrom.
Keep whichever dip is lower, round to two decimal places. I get 4.96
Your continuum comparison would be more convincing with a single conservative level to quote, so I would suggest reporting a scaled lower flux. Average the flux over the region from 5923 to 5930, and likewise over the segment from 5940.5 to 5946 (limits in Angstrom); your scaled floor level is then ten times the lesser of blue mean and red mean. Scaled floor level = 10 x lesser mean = 53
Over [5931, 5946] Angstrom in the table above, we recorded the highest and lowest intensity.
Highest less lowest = 1.4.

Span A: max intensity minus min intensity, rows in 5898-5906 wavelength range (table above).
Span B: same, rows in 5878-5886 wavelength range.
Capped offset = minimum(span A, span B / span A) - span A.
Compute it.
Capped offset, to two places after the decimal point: -1.05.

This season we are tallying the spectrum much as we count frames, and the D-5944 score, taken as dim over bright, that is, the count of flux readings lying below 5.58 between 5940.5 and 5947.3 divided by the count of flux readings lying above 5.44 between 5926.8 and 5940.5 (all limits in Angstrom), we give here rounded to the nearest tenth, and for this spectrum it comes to 0.7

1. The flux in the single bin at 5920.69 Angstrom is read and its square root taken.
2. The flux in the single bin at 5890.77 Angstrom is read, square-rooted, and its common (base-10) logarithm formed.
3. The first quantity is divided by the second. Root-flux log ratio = 8.62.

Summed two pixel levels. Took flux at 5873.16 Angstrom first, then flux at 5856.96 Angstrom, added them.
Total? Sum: 11.12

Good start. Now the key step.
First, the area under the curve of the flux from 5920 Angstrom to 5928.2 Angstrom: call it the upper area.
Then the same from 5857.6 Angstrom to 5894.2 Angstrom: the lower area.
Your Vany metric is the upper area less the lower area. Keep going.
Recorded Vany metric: -149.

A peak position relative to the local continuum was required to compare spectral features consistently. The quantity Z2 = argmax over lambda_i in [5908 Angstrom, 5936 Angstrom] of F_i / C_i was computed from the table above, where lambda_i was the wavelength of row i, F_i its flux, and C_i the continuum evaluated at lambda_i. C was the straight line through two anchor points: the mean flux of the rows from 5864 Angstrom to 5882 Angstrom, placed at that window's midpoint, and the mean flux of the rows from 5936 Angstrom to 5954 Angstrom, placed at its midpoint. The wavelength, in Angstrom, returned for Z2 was 5927.51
